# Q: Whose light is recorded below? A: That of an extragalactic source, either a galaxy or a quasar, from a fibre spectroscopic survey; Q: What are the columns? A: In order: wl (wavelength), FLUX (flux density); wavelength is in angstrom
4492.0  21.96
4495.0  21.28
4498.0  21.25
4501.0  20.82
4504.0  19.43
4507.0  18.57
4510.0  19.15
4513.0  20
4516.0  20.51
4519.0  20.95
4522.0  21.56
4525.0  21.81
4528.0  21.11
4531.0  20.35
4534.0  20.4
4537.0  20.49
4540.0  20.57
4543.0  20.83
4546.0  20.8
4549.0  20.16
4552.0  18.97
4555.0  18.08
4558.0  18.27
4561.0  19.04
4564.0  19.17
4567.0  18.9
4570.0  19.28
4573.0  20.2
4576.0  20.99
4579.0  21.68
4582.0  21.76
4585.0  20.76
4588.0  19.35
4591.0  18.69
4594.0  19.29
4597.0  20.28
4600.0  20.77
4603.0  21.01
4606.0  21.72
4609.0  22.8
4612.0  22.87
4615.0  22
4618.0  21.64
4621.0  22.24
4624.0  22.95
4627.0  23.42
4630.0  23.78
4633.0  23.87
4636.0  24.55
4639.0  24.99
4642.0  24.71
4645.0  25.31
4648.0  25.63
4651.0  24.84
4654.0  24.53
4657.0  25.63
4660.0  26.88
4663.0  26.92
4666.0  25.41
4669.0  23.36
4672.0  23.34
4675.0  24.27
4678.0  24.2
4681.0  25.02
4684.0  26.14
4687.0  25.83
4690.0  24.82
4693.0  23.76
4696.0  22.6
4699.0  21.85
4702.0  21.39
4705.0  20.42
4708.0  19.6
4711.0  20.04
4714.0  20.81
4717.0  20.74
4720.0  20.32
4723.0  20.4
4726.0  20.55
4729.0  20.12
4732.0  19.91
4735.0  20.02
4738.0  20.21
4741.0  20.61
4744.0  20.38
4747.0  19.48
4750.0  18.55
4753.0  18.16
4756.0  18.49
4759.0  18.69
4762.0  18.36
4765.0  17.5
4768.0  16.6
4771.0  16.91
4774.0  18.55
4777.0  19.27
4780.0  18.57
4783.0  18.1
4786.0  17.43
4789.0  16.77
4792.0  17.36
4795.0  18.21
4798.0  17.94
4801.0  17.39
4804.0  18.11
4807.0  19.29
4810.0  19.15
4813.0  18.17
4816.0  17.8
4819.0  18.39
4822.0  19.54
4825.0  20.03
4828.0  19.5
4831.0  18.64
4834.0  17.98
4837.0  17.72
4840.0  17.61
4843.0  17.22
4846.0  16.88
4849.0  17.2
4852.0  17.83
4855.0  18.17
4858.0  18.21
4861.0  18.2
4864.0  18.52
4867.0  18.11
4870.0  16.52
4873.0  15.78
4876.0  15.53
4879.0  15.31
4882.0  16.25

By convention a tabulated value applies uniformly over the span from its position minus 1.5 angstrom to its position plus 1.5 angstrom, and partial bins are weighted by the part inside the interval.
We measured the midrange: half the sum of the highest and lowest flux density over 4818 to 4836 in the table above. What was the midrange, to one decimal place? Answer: 19.0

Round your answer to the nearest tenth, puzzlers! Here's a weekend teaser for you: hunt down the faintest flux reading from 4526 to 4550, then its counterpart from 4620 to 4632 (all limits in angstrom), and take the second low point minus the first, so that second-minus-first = 2.1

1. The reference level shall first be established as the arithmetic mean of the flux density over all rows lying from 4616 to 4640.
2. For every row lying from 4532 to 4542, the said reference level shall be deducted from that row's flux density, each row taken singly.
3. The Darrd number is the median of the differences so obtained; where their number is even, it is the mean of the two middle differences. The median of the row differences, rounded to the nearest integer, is -3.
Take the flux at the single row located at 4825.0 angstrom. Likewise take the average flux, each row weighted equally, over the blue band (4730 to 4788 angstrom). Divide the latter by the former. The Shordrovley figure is 0.93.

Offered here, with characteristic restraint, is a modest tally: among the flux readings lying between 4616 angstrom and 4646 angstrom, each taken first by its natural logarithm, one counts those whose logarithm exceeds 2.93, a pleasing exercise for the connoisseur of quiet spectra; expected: 10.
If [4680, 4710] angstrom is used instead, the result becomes 10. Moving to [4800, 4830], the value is 5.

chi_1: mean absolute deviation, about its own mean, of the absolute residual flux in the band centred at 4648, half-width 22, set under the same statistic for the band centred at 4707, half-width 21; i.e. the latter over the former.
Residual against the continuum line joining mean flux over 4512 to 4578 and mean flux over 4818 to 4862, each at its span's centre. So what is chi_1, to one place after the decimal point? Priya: 1.7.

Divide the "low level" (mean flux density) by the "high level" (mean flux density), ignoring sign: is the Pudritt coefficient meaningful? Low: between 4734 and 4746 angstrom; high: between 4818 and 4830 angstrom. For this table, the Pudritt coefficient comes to 1.05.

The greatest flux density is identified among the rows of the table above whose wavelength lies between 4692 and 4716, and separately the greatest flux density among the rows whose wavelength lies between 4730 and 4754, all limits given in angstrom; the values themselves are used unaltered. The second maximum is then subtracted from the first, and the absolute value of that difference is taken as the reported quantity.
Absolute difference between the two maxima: 3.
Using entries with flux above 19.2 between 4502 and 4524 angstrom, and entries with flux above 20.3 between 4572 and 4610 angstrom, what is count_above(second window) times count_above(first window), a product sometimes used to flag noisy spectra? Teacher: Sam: 40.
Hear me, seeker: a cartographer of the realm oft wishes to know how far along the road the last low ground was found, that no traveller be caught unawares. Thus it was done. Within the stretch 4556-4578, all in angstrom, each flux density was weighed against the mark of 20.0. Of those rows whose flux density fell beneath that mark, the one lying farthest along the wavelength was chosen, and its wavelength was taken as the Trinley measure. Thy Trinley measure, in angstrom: 4570.0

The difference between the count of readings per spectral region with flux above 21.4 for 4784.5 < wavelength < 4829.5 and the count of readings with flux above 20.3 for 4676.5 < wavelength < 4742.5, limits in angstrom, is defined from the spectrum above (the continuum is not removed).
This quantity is -16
